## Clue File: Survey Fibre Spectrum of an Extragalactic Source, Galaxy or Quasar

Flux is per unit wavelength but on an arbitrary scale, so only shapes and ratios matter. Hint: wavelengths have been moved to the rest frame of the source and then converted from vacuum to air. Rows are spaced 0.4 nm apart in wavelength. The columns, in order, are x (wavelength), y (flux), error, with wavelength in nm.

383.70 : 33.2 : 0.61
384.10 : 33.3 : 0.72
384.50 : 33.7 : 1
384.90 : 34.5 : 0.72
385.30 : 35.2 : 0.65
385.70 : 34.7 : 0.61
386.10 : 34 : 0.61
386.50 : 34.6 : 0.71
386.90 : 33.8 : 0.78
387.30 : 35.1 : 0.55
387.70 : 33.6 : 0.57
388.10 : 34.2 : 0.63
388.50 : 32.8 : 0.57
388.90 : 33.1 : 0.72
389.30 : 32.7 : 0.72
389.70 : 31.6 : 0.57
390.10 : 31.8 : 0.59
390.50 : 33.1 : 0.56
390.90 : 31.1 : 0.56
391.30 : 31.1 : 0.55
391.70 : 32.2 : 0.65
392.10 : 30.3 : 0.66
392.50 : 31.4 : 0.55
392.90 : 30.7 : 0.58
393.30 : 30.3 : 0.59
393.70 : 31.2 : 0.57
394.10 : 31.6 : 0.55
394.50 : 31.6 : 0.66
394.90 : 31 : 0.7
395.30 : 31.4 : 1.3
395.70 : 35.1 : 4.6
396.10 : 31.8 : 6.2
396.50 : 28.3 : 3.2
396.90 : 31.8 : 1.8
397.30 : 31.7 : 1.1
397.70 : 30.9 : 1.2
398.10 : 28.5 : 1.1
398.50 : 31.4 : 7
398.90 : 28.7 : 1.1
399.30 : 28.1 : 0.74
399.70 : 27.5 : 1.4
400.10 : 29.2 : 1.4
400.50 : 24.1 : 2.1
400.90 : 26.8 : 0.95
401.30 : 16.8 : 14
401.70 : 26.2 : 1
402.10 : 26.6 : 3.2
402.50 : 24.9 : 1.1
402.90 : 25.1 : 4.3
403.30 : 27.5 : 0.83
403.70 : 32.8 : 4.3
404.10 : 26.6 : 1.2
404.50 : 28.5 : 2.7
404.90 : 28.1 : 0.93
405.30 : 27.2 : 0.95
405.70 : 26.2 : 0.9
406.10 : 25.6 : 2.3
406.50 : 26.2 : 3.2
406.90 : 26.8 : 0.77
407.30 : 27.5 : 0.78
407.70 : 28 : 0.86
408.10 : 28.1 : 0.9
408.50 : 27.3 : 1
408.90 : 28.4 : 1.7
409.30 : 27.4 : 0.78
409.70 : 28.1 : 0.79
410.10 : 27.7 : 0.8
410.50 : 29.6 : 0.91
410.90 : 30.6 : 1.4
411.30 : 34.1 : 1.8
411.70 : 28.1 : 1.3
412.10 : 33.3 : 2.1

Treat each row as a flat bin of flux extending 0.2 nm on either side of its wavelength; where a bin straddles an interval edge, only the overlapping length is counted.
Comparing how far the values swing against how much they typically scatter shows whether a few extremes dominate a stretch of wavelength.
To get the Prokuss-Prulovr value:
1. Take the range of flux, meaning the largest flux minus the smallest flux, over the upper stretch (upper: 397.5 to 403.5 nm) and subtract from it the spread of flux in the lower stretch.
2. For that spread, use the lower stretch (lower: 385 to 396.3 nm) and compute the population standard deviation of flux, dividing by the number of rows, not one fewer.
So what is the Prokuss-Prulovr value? 13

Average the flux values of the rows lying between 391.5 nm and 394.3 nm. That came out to 31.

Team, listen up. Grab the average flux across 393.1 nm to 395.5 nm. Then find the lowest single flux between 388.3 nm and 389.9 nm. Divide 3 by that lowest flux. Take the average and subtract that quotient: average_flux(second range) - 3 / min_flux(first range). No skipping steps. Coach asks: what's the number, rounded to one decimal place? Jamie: 31.1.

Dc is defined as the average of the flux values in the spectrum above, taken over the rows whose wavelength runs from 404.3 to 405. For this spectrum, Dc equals 28.3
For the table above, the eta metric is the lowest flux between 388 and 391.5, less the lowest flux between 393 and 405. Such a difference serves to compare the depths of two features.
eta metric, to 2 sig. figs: 14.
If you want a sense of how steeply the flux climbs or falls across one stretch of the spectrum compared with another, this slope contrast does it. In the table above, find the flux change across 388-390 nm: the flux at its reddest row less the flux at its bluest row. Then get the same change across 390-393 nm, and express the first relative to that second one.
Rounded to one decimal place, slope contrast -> 2.4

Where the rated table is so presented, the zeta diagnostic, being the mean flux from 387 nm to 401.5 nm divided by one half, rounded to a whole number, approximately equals 61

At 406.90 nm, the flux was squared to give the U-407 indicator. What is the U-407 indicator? 718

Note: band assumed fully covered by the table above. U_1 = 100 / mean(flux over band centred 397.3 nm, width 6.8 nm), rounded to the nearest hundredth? 3.32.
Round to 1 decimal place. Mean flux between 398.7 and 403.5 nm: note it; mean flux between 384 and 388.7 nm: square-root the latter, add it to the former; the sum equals 31.8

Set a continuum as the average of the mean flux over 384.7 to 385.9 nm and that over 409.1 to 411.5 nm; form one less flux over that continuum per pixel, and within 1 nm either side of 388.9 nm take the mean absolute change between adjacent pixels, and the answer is 0.025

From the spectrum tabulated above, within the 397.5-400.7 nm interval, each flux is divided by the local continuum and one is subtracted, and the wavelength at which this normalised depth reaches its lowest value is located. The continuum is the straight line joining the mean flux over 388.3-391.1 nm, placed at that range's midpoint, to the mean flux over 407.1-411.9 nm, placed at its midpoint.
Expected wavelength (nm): 400.50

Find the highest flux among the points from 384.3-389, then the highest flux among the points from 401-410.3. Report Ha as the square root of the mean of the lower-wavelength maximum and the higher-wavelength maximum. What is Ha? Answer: 5.83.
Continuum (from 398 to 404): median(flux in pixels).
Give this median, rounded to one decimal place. 27.5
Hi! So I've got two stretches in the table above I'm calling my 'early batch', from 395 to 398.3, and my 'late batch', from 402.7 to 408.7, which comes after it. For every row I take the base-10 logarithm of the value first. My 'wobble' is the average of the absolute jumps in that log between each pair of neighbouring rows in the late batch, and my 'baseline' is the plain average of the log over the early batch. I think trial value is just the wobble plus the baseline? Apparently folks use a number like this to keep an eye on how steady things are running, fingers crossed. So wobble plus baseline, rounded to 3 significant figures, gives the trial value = 1.52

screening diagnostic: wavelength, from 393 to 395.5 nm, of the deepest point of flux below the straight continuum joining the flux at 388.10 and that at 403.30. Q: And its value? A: 393.30 nm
